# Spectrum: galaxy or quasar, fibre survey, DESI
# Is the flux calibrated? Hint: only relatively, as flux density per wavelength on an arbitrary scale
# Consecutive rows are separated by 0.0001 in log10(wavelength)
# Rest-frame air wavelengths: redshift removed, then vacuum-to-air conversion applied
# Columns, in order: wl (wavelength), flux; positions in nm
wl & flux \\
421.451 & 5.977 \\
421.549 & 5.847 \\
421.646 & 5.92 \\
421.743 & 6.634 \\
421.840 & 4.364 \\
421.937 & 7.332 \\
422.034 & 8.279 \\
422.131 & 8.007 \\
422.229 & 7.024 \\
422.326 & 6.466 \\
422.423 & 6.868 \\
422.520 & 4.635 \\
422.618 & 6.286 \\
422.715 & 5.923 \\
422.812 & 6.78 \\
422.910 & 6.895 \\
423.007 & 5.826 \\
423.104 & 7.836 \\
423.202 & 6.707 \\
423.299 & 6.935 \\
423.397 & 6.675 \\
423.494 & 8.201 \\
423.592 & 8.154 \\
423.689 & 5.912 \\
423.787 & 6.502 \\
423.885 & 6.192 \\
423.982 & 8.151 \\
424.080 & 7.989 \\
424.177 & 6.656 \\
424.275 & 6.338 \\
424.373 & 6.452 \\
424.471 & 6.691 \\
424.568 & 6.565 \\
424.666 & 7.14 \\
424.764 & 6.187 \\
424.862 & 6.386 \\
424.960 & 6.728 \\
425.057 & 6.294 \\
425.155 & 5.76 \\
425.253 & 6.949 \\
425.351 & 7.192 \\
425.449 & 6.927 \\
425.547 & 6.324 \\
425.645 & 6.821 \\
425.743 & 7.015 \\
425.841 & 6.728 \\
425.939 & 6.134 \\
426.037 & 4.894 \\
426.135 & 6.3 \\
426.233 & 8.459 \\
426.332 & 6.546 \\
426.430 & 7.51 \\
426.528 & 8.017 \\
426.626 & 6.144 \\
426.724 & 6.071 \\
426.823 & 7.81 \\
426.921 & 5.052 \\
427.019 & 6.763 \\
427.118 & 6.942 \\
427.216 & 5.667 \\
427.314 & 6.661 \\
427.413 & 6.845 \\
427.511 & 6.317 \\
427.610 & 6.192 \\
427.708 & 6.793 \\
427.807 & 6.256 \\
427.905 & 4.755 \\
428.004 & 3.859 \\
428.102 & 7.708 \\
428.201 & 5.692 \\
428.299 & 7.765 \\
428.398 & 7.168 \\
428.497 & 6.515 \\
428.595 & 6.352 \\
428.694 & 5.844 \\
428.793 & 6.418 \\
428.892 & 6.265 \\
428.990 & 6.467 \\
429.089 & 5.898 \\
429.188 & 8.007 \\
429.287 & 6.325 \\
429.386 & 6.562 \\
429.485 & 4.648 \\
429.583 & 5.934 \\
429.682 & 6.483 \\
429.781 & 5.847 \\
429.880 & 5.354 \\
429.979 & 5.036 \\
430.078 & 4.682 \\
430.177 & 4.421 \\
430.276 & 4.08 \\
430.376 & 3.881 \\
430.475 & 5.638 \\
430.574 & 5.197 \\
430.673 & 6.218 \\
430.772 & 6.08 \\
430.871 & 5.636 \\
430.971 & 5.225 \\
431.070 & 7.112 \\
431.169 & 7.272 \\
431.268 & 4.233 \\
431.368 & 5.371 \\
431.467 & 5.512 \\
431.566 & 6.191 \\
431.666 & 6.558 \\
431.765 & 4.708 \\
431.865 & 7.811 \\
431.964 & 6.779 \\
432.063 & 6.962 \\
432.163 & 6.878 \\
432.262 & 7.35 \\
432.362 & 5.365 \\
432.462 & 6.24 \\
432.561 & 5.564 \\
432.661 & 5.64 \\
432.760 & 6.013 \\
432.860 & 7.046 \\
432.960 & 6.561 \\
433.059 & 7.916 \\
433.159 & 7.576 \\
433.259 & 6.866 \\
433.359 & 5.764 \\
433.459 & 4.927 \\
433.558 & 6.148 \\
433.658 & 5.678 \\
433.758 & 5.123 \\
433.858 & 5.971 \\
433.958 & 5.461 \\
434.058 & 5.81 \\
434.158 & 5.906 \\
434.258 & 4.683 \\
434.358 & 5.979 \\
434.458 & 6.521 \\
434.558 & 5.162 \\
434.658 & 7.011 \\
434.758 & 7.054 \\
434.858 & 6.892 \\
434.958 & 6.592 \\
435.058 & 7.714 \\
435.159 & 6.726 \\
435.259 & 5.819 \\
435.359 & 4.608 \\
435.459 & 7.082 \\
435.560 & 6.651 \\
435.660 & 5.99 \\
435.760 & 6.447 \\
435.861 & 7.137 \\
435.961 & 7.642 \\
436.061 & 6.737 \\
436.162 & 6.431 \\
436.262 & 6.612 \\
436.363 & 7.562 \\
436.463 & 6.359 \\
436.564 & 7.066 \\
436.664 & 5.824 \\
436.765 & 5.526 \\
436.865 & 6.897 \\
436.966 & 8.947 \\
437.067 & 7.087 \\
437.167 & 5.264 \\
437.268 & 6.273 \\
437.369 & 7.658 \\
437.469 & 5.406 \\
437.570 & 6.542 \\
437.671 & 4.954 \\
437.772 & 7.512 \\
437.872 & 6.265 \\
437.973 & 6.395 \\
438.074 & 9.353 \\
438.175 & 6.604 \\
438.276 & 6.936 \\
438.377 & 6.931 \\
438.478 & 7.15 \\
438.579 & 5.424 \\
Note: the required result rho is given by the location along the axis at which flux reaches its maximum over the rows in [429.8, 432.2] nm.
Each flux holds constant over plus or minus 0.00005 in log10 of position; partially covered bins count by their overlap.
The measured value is 431.865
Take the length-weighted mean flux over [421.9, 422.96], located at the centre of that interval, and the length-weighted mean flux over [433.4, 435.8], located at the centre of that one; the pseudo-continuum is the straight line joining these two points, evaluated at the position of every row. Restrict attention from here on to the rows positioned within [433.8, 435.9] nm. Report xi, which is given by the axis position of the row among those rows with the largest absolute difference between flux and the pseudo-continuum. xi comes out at 435.058 nm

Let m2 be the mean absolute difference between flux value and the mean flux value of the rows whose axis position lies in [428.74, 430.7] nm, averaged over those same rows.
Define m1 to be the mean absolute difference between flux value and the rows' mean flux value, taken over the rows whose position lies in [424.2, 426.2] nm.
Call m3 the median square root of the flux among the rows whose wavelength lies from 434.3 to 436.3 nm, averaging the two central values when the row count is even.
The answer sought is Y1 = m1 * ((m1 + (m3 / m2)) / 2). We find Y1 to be 0.7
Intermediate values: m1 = 0.38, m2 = 0.808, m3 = 2.58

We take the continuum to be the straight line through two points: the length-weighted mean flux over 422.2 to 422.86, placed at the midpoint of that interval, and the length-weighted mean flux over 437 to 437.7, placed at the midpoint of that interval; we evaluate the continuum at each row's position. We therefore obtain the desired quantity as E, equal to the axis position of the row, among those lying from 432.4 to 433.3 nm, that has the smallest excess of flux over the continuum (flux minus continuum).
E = 432.561 nm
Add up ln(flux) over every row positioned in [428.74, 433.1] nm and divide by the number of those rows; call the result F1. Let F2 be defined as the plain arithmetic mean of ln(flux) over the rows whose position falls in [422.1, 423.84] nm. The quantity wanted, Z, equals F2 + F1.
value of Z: 3.68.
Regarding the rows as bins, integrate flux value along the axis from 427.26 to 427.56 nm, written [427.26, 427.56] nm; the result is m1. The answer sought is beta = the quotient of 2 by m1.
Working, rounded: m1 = 1.98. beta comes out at 1.01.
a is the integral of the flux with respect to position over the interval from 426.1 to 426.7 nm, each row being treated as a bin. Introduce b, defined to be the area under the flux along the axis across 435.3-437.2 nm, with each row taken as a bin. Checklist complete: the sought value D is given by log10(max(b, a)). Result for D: 1.10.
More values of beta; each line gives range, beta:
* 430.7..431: 1.17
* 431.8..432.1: 0.94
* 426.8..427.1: 1.03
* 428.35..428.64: 1.03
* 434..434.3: 1.22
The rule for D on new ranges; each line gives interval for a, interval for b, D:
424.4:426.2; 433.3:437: 1.37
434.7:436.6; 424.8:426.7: 1.10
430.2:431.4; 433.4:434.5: 0.82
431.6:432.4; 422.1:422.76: 0.72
